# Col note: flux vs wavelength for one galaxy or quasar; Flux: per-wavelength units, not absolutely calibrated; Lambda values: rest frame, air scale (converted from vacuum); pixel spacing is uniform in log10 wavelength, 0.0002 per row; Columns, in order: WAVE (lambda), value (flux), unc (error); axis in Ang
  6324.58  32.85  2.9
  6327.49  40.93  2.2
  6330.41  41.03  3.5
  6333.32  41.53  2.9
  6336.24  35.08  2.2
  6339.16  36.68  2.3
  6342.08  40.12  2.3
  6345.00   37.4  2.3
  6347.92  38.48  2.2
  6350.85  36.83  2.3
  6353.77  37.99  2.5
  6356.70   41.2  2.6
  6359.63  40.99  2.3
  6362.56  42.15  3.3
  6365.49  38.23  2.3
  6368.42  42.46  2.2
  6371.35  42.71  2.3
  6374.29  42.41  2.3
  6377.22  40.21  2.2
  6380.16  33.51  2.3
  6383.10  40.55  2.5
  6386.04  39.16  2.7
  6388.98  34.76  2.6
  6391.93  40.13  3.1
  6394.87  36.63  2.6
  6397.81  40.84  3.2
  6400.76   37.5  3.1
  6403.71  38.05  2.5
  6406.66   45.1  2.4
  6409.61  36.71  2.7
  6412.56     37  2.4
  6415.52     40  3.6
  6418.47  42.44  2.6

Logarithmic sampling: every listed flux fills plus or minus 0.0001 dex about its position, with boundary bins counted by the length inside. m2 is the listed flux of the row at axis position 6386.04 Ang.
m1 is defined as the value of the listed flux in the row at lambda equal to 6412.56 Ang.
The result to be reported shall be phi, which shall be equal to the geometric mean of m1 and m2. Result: 38.1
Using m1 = 37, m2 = 39.16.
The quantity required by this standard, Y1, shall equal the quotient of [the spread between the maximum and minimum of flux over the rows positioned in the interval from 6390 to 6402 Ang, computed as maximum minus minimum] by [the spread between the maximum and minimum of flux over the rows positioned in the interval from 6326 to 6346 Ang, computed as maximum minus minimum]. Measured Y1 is 0.7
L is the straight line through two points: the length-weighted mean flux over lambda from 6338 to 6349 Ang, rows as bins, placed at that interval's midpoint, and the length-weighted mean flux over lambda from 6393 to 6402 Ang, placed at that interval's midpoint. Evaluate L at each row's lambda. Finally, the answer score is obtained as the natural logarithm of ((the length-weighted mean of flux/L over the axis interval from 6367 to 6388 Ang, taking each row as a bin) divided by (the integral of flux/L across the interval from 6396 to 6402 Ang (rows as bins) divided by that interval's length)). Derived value 0.03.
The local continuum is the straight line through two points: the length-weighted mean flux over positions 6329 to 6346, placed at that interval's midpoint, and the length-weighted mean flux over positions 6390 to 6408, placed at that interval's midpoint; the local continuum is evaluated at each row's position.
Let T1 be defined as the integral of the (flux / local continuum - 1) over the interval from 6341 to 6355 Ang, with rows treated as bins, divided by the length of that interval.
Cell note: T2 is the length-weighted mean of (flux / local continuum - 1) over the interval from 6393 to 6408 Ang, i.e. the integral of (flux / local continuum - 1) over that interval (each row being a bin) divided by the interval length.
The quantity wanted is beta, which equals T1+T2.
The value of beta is -0.02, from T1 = -0.018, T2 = 0.001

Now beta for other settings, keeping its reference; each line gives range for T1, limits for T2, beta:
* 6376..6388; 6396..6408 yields -0.01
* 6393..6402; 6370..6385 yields -0.01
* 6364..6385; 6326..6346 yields 0.03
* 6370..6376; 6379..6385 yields 0.03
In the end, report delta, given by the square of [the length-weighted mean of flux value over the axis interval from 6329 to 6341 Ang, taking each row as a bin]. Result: 1492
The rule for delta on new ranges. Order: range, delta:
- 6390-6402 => 1494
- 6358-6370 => 1680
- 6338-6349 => 1460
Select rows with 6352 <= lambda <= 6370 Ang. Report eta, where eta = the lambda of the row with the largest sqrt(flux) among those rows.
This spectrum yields 6368.42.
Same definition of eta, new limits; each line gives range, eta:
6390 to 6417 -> 6406.66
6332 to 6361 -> 6333.32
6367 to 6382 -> 6371.35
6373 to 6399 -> 6374.29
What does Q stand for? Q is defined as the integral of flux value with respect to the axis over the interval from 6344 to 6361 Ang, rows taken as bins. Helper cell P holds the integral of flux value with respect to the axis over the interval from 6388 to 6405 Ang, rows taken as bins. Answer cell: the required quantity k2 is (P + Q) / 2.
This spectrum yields 654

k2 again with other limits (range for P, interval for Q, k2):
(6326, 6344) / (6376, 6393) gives 675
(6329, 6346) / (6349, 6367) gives 685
